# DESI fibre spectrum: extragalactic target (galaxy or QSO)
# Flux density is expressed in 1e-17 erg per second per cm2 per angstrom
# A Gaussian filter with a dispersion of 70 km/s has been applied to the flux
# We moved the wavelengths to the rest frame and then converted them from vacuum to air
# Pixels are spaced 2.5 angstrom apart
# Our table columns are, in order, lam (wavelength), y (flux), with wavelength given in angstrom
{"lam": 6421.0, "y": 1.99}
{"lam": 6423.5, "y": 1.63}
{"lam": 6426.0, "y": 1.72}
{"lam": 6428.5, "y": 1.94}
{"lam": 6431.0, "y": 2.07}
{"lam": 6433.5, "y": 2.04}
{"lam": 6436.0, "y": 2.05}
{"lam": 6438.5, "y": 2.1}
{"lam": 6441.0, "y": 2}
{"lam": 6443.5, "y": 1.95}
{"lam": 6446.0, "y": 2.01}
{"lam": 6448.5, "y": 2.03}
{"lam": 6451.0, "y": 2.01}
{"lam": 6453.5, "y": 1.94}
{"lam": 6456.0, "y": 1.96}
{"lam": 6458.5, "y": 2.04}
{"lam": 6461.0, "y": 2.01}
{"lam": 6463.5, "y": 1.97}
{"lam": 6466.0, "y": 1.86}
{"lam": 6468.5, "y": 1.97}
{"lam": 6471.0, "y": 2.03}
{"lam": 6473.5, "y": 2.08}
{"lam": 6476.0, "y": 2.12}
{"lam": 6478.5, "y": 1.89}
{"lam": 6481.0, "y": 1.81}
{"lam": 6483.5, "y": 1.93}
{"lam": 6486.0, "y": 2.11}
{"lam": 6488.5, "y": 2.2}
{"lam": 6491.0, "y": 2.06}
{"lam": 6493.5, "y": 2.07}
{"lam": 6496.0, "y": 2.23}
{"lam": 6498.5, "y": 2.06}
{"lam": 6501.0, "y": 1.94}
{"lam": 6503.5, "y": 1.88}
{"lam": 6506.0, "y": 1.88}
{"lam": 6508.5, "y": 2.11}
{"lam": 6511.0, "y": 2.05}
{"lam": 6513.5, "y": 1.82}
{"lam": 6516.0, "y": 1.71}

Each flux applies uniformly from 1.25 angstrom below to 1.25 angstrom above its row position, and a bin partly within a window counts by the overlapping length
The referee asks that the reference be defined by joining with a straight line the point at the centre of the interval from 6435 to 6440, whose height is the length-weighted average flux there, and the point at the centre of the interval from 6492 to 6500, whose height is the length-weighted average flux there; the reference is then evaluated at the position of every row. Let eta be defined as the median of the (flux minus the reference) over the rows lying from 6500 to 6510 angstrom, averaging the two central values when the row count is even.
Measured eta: -0.21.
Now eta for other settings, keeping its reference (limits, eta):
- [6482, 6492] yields -0.02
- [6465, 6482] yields -0.12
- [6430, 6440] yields -0.01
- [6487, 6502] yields -0.04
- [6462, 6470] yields -0.12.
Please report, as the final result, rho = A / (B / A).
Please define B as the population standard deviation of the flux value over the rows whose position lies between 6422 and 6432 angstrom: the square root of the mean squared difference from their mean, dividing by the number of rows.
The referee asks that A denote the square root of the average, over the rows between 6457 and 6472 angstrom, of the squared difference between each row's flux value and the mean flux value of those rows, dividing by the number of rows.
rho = 0.02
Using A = 0.06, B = 0.17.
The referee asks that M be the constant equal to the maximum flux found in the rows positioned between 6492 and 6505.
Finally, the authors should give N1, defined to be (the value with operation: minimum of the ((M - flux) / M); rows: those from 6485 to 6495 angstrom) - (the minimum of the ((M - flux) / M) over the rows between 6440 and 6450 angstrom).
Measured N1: -0.08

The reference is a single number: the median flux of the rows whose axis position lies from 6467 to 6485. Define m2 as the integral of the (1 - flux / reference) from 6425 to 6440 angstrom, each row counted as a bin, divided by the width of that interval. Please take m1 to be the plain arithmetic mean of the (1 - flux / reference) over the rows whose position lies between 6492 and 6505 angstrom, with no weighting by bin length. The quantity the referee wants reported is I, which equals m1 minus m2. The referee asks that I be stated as -0.023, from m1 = -0.034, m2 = -0.01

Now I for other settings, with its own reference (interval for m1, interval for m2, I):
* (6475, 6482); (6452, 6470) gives 0.013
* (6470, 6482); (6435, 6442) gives 0.033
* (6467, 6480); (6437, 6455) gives -0.006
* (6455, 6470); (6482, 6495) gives 0.053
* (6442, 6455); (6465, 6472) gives -0.017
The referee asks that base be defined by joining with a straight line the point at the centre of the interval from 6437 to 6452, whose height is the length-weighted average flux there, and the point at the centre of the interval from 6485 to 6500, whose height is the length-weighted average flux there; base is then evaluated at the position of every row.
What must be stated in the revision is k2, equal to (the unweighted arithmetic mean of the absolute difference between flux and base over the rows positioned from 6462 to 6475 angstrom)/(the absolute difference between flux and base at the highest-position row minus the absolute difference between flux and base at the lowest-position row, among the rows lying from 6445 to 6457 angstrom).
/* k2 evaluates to 1.2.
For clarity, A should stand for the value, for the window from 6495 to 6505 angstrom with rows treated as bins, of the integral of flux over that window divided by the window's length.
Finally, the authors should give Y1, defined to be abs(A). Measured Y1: 2.02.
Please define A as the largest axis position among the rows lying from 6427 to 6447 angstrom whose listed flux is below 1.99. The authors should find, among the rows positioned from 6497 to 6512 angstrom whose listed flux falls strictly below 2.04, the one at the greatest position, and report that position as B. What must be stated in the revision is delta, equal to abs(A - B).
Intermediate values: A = 6443.5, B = 6506.0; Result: 62.5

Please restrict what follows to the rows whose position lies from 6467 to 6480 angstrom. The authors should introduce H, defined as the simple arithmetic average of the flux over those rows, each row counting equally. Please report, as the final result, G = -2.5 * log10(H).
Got -0.76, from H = 2.018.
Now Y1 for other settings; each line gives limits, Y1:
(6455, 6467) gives 1.97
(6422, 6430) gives 1.78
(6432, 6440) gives 2.06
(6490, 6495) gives 2.07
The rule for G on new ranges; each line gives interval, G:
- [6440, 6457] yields -0.74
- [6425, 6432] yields -0.70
